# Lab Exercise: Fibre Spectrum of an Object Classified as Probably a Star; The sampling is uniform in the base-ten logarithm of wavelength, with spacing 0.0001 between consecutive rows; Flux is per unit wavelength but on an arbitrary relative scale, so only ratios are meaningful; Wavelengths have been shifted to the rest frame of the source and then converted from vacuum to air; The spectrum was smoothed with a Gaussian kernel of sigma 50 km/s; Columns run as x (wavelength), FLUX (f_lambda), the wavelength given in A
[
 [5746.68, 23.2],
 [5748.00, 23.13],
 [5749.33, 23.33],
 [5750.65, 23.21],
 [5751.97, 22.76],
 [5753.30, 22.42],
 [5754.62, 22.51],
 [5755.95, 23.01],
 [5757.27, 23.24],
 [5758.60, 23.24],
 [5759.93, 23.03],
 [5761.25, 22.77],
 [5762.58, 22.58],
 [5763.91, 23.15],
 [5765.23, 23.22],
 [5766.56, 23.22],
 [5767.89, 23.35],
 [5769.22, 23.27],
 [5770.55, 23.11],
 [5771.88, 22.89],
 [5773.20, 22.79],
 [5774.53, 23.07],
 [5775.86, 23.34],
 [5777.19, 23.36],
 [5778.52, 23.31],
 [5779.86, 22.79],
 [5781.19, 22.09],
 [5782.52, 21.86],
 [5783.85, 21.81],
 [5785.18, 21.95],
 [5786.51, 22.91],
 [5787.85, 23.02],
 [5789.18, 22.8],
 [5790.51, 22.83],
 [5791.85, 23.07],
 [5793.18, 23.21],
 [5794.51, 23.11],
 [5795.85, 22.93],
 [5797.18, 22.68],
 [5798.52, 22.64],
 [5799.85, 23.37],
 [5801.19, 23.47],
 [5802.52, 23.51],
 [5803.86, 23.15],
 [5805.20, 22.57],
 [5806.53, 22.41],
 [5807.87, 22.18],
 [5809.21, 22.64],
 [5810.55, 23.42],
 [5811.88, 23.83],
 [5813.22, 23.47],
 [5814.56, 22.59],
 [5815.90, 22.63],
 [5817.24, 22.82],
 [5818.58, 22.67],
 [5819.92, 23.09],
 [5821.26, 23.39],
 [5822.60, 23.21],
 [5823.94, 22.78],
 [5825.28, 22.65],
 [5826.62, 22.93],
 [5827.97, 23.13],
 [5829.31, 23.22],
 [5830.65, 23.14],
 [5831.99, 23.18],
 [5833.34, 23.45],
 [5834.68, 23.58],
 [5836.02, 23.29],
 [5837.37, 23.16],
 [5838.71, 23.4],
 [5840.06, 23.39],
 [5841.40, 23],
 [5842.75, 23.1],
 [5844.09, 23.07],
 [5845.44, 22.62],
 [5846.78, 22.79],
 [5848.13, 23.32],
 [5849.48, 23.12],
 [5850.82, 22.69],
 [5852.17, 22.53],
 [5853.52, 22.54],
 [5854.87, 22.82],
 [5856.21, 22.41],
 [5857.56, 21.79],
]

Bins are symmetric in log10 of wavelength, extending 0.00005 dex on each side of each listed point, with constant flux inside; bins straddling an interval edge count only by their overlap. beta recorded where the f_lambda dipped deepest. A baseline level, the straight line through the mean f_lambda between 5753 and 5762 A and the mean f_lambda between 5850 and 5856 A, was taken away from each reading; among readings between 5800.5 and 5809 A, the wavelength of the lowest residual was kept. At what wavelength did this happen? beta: 5807.87 A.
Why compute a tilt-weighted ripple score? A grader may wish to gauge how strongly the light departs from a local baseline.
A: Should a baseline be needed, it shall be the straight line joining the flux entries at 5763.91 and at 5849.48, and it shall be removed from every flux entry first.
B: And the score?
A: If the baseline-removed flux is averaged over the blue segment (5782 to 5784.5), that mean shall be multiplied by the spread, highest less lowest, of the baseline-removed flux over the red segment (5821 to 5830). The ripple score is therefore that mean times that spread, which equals -0.97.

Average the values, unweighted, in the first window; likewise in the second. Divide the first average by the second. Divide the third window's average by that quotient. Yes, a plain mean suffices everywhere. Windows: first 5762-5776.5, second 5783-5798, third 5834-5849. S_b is 22.8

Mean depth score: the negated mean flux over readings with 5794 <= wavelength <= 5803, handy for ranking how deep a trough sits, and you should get -23.10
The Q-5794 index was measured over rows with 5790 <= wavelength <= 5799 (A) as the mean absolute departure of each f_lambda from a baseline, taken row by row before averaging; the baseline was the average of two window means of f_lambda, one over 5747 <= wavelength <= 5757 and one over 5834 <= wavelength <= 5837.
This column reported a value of 0.26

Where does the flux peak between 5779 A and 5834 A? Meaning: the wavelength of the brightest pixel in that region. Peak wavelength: 5811.88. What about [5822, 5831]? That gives 5829.31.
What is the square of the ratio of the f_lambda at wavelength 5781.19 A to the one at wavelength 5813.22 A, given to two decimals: 0.89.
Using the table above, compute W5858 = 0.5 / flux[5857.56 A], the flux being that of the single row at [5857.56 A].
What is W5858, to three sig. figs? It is 0.0229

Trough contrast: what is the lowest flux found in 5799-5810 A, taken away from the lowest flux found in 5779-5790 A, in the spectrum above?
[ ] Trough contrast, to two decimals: -0.37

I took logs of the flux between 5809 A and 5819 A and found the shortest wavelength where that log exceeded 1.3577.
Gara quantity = 5810.55 A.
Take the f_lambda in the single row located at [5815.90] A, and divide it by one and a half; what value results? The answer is 15.1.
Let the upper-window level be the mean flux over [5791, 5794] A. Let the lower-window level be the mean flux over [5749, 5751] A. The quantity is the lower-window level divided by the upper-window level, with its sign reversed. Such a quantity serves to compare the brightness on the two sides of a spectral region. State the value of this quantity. -1.01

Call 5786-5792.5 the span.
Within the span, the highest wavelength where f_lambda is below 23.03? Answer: 5790.51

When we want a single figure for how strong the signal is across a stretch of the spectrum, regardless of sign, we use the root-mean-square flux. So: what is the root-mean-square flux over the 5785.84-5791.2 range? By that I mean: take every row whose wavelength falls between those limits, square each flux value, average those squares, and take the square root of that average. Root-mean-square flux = 22.9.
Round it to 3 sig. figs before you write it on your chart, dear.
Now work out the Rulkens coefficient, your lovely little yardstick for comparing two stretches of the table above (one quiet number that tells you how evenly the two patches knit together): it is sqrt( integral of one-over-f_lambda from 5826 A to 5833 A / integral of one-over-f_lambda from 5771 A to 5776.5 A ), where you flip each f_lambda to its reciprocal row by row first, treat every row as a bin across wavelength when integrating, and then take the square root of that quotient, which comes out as 1.12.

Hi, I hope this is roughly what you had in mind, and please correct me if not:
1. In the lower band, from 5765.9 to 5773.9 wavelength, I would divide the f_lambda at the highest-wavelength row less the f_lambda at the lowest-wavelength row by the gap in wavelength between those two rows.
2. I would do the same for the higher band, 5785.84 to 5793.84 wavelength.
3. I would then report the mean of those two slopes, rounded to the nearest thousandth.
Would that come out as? -0.010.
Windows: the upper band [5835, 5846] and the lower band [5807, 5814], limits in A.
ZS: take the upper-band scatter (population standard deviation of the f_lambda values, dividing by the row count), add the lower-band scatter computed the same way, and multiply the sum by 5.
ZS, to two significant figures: 4.2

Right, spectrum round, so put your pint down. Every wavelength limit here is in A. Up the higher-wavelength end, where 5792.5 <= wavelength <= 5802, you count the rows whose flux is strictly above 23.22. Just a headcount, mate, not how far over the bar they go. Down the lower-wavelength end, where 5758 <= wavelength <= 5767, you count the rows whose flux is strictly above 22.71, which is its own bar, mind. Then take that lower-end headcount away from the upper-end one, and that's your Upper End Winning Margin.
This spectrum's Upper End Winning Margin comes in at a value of -4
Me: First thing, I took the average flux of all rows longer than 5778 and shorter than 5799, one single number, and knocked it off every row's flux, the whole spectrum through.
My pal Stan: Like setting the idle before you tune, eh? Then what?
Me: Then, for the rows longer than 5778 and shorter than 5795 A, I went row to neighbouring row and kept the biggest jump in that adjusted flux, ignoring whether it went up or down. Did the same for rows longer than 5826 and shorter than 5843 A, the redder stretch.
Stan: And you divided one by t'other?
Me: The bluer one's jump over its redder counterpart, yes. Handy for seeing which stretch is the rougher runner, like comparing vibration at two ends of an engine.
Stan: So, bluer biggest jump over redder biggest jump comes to 2.5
